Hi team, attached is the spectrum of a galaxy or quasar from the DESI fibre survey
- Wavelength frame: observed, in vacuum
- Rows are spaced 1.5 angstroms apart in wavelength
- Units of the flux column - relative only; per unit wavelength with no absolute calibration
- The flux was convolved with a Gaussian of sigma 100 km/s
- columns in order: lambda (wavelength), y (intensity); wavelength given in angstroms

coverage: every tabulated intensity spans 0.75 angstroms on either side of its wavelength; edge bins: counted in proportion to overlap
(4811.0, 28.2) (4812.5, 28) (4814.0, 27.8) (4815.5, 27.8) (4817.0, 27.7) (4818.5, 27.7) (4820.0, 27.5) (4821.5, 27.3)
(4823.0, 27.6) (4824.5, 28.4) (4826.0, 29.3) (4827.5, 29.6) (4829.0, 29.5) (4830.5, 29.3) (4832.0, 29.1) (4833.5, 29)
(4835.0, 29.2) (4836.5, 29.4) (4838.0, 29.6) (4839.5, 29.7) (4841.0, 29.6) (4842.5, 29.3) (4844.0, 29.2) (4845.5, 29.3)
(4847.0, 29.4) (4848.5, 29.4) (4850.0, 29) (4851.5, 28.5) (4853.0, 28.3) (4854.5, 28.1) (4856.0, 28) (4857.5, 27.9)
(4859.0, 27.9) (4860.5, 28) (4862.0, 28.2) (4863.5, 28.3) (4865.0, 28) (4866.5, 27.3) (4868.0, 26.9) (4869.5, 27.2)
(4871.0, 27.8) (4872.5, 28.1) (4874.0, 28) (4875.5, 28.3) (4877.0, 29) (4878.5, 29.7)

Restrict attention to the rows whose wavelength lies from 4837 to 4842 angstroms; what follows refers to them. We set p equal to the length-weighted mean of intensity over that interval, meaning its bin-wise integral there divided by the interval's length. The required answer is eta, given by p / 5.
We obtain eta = 5.92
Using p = 29.6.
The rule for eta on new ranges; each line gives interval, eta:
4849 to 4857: 5.68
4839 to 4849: 5.88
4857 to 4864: 5.61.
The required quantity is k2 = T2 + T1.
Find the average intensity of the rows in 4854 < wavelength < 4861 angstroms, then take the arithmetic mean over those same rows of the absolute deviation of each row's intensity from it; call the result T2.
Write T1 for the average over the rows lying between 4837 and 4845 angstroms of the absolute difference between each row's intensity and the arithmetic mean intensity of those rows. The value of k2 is 0.25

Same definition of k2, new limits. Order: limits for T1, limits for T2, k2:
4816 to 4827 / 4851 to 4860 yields 0.72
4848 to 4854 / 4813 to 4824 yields 0.54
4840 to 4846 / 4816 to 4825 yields 0.36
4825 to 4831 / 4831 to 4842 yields 0.36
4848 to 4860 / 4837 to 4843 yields 0.56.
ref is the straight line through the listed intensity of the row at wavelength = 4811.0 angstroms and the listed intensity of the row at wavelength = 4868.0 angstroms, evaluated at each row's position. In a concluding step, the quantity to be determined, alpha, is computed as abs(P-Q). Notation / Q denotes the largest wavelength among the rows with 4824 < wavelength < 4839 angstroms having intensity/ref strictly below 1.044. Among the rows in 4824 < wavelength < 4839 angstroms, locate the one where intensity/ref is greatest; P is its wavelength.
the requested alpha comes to 13.5 angstroms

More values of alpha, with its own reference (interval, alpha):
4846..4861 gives 12.0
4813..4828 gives 3.0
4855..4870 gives 6.0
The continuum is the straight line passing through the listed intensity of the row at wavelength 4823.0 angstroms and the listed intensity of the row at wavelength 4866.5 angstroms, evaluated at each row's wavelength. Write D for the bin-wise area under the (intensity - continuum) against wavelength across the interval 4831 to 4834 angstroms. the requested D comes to 4.6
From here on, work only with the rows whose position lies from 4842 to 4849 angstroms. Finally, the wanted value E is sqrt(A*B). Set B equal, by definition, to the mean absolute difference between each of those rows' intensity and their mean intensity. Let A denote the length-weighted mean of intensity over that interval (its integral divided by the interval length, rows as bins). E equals 1.4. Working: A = 29.3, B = 0.06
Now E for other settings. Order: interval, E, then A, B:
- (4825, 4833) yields 2.1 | 29.3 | 0.15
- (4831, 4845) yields 2.5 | 29.3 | 0.20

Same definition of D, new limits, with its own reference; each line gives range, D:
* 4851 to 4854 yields 2.9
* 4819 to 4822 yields -0.6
